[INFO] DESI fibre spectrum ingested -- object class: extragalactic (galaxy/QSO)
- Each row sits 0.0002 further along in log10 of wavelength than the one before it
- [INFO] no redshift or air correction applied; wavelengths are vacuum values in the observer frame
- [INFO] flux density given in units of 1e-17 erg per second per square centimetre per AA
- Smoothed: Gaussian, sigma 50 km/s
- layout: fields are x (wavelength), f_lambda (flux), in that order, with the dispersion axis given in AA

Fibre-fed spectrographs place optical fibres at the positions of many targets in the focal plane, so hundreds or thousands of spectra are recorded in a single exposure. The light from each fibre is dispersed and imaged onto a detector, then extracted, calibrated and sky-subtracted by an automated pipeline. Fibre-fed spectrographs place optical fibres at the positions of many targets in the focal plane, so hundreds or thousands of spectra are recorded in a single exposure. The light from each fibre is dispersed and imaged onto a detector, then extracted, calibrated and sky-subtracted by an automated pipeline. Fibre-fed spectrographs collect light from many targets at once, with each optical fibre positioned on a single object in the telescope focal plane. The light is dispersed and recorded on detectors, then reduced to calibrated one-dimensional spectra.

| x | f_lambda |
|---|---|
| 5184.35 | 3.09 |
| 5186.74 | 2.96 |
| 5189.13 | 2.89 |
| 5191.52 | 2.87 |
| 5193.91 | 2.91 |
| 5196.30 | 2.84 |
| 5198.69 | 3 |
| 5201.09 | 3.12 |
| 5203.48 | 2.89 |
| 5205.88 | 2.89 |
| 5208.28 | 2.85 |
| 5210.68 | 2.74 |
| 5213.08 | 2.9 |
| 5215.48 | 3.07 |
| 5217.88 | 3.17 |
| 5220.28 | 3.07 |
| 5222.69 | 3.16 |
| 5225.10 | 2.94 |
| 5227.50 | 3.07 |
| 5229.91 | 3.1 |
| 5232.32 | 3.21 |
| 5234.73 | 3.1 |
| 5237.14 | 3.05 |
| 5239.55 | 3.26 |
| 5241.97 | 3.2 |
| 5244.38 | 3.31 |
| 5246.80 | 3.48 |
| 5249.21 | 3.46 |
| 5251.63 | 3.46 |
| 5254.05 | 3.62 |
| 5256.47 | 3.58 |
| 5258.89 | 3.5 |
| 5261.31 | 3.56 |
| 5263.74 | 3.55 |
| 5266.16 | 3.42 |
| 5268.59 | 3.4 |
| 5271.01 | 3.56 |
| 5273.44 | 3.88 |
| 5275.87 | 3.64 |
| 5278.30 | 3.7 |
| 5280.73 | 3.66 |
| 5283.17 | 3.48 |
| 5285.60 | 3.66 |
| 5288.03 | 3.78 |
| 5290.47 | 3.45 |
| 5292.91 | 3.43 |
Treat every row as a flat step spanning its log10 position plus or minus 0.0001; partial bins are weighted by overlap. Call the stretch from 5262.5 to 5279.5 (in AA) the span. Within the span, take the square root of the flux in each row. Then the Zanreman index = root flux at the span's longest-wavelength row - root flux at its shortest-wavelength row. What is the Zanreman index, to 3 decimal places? 0.039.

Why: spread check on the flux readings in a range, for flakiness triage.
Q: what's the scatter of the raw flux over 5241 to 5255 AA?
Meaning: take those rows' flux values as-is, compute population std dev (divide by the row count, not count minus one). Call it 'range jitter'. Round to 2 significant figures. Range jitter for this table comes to 0.13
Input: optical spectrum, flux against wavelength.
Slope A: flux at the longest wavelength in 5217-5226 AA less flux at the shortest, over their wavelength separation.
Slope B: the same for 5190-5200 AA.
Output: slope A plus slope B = -0.014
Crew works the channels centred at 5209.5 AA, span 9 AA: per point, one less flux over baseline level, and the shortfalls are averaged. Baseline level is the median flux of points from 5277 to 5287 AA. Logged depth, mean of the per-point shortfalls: 0.22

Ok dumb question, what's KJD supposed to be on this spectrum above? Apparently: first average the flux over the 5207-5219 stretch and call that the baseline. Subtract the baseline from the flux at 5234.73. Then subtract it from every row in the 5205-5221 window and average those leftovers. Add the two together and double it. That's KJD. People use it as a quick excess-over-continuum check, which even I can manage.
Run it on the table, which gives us 0.33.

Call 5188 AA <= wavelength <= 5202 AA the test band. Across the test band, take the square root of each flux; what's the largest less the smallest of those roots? 0.08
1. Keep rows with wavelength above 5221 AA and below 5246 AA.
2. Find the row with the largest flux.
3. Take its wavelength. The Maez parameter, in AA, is 5244.38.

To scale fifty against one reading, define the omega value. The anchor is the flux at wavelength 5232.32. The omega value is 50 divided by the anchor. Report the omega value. 15.6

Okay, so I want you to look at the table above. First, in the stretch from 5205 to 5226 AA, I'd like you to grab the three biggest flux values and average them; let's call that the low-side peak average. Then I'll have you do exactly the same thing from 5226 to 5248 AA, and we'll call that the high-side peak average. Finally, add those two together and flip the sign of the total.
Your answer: -6.48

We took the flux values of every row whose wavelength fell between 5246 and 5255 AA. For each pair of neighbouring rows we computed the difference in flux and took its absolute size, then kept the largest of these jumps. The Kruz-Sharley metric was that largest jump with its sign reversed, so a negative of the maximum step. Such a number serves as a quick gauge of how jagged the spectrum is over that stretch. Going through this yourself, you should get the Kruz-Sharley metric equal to -0.160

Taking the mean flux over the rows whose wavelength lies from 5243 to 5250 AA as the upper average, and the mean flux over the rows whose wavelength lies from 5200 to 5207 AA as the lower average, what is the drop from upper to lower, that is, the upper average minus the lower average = 0.45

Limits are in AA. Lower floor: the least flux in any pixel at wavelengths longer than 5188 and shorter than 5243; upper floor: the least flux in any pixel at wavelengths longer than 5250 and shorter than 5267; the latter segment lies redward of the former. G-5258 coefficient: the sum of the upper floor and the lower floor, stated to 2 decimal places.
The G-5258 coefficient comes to 6.16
